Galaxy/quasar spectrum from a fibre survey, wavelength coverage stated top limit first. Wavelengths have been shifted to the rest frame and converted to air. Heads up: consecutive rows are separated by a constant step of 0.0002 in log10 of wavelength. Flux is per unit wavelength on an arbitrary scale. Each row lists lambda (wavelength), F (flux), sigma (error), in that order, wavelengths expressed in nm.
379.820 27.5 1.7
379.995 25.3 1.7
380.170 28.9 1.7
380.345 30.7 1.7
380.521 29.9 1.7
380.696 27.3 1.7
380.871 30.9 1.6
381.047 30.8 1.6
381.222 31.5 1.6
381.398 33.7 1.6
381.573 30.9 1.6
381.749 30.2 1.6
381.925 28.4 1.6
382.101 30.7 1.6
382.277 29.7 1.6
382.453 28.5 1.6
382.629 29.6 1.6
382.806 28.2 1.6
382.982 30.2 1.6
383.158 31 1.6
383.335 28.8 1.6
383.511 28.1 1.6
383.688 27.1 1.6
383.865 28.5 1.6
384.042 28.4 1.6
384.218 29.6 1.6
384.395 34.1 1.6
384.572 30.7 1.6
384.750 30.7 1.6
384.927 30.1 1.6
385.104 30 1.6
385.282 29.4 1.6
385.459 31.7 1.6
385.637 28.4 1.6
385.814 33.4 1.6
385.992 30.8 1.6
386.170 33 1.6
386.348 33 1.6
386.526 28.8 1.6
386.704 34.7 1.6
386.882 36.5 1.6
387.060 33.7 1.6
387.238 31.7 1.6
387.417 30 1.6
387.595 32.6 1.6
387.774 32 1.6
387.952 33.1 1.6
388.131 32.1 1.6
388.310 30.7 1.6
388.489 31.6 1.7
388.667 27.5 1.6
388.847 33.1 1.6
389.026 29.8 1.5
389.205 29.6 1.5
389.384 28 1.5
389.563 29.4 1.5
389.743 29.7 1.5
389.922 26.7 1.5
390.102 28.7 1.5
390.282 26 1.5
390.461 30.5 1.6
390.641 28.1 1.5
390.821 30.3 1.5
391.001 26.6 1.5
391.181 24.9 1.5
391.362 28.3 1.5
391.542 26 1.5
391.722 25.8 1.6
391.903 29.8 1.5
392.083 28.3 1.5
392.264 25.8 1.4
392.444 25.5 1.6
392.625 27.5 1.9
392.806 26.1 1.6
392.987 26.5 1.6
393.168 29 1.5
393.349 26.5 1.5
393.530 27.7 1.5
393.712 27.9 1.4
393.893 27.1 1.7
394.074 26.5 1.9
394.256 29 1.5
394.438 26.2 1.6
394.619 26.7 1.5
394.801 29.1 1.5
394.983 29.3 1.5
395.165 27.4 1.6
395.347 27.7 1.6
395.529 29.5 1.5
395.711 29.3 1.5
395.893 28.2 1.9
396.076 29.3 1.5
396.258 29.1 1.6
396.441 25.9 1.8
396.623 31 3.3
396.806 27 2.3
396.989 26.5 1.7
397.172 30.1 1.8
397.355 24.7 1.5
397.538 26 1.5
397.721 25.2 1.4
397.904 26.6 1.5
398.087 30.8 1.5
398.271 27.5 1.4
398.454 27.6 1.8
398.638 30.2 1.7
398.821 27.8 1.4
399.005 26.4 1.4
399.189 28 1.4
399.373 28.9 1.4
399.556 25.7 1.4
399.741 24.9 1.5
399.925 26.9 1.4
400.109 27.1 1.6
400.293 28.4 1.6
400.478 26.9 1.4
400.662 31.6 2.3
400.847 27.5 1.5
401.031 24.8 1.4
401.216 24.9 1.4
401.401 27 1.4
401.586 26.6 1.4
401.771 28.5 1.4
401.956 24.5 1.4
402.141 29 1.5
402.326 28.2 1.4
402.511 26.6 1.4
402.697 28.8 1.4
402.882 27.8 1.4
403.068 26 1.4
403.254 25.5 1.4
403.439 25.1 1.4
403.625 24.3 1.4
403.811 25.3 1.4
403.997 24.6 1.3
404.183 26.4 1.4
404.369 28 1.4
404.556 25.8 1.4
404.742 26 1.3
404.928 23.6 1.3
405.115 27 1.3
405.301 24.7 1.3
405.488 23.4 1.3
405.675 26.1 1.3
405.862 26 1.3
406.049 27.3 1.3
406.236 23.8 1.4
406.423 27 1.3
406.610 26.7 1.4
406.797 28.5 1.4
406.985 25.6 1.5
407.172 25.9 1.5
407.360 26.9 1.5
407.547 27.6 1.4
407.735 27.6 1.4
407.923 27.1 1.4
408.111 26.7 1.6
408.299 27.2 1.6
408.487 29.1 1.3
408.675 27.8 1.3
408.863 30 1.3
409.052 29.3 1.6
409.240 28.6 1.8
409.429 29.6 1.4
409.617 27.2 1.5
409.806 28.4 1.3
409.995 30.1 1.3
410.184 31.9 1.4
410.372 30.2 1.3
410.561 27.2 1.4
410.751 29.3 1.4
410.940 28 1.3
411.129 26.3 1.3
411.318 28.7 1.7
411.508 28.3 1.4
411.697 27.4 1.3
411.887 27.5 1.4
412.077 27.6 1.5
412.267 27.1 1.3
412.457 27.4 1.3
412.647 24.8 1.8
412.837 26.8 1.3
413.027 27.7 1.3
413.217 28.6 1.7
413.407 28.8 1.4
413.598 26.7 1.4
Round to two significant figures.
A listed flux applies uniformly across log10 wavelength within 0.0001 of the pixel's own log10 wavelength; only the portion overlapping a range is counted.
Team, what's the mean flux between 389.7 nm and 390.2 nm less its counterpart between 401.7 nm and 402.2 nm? 1.0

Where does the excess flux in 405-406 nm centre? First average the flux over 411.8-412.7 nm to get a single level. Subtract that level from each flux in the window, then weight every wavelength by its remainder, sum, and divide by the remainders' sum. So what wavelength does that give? 405.50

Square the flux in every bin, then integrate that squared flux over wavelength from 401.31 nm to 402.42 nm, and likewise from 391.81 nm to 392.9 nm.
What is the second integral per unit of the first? 0.97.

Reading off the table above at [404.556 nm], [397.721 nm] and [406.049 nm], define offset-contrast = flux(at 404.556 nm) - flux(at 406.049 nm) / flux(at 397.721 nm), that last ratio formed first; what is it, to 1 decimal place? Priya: 24.7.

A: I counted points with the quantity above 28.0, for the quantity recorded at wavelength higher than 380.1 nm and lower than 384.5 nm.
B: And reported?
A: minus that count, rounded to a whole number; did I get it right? -23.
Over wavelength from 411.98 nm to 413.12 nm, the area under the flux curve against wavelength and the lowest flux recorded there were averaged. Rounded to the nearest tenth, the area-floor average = 27.7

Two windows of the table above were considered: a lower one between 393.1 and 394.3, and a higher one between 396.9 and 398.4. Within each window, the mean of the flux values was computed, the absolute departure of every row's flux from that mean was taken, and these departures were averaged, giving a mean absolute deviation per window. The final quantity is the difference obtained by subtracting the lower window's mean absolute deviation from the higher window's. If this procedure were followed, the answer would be 0.89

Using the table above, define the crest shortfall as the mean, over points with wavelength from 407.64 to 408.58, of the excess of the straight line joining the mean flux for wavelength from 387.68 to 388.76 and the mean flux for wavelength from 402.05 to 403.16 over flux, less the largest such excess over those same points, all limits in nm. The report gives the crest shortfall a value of -0.8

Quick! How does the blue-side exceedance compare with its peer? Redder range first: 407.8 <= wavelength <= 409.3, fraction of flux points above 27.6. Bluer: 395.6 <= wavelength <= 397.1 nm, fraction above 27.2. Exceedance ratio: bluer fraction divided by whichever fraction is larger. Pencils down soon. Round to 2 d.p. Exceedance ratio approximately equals 1.00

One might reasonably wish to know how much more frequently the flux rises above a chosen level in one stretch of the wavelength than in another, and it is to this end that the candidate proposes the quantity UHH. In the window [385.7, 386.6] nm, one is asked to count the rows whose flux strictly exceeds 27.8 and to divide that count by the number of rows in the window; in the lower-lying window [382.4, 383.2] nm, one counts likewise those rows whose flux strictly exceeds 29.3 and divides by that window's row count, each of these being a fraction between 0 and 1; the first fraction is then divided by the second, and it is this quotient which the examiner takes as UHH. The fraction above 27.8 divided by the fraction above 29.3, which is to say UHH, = 1.7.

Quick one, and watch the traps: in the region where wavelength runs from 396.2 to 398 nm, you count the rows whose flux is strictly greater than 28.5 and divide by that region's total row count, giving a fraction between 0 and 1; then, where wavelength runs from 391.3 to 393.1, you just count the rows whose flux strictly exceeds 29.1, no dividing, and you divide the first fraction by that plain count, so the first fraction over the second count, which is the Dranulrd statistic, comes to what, 0.30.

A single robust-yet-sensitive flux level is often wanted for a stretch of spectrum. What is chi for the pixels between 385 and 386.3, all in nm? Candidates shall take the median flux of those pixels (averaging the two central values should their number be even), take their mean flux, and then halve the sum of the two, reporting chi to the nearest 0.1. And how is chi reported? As 30.9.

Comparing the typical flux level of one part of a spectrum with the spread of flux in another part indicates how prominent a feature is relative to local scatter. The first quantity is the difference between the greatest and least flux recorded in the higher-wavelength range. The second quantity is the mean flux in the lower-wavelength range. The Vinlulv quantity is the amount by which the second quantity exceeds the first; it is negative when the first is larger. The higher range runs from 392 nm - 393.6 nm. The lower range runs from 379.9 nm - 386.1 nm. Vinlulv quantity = 26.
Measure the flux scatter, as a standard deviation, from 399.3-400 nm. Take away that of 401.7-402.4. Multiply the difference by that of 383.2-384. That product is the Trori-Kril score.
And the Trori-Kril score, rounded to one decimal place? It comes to -0.2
